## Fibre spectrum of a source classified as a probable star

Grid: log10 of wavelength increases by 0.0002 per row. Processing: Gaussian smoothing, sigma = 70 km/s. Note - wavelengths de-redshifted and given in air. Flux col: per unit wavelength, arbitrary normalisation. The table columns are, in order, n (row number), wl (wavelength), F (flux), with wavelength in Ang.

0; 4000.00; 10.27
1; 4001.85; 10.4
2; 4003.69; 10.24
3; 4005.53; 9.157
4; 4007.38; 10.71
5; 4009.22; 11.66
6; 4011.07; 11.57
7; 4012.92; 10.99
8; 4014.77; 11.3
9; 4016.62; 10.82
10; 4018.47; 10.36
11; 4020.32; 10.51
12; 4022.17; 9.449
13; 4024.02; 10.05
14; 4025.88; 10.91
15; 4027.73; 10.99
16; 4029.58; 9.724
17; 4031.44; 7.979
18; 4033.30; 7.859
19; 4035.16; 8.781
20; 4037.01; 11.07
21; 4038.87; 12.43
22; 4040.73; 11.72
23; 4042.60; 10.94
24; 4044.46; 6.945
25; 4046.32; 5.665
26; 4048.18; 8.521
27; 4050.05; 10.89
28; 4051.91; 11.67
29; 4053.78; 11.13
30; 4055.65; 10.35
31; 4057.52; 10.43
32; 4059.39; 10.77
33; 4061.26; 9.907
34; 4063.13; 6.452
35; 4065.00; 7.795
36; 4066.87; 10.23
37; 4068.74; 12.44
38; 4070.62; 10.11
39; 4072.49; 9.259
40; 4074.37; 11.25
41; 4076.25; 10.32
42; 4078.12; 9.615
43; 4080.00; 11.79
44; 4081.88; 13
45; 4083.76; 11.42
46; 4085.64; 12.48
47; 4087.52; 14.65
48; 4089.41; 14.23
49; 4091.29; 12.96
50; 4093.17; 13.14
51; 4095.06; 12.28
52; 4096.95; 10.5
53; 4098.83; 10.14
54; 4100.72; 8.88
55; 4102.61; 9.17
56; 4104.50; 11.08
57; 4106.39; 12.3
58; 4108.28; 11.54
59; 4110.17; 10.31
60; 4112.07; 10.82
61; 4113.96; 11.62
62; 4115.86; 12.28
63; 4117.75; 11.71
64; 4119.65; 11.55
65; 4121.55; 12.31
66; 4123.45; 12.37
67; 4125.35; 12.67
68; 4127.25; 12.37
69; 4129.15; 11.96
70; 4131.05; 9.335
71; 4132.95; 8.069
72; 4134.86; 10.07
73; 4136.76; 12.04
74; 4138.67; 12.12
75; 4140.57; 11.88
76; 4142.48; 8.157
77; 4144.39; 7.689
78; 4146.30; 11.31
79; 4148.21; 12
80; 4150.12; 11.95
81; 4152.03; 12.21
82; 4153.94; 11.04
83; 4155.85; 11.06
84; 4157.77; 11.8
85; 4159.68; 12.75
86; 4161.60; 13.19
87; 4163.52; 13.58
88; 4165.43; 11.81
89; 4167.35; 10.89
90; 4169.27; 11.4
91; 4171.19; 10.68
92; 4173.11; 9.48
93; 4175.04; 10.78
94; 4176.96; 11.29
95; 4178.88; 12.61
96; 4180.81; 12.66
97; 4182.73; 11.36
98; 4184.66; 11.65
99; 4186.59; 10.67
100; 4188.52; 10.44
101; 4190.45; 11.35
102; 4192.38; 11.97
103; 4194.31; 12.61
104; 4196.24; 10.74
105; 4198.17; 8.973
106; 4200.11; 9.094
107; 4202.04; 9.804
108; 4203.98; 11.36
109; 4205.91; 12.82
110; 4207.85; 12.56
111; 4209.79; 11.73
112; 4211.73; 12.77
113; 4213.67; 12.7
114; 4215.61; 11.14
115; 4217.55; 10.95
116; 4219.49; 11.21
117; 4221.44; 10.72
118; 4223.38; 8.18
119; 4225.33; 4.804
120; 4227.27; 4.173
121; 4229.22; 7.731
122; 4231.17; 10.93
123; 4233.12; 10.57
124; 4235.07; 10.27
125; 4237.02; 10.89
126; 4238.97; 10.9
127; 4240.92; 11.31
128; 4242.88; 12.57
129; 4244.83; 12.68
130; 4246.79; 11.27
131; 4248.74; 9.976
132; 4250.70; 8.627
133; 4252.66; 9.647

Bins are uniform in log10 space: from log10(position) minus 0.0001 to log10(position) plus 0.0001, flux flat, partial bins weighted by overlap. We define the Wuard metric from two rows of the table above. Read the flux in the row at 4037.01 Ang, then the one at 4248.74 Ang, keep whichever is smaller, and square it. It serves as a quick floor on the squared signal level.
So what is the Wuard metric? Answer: 100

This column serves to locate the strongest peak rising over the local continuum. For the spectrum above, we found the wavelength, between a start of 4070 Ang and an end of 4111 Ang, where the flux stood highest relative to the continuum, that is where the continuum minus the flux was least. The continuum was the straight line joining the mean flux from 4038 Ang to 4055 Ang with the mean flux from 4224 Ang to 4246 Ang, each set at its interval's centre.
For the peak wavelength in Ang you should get 4087.52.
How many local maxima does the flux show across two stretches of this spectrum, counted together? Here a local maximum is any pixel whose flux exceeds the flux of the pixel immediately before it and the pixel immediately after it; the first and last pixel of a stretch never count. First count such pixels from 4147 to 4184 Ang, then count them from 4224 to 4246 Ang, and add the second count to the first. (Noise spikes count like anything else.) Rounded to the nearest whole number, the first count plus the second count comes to 5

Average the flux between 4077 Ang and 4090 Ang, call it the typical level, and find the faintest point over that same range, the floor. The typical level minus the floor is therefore 2.8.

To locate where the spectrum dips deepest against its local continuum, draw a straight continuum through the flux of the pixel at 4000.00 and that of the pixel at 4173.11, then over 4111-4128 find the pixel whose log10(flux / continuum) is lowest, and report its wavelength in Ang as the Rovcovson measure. 4112.07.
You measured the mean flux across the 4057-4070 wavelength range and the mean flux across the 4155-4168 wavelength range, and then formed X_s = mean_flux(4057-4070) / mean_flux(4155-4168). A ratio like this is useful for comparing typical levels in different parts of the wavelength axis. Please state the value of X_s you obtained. 0.80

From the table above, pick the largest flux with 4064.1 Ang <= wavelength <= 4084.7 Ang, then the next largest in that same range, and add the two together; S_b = 25.4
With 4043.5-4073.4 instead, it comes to 24.1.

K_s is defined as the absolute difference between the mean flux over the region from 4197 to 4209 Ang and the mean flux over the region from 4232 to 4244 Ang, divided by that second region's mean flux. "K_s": 0.029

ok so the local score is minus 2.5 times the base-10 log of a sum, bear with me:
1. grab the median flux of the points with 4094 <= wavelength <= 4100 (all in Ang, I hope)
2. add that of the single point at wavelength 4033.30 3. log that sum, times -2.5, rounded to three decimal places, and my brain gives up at -3.160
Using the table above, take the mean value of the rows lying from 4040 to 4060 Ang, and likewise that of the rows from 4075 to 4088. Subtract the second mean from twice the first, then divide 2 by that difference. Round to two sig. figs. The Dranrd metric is 0.25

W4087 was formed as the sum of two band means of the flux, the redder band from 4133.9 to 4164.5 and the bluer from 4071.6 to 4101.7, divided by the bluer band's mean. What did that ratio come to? 1.98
